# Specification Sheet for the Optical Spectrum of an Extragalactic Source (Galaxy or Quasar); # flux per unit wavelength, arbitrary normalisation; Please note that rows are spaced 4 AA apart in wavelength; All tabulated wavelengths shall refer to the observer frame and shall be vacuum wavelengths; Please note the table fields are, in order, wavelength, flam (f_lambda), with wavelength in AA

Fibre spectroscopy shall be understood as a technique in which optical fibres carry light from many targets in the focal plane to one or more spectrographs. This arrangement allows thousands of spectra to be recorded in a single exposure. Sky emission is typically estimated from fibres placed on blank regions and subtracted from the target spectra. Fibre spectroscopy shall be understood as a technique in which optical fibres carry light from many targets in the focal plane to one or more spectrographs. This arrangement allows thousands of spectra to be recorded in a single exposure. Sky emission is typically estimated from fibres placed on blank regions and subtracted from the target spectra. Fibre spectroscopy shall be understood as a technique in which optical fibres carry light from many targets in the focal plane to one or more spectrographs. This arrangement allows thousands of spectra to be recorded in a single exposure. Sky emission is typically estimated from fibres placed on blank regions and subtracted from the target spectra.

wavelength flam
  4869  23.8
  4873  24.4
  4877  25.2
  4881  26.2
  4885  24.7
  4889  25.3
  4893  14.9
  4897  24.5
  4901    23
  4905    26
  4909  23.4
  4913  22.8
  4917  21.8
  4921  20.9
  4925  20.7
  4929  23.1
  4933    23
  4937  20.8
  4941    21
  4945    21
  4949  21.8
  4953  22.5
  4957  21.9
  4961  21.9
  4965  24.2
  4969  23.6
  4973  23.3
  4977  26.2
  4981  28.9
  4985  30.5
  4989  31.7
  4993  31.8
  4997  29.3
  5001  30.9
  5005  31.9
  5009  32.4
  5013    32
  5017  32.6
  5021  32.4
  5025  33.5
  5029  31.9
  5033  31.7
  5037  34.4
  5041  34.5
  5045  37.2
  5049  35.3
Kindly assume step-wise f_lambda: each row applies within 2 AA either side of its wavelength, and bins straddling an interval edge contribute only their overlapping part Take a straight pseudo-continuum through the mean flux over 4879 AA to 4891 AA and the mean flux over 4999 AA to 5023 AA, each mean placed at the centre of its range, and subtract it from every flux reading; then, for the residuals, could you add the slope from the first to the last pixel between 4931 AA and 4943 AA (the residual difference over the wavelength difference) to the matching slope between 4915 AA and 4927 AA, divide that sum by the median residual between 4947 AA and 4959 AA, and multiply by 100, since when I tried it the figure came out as 7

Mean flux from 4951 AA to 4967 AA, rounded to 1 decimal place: 22.6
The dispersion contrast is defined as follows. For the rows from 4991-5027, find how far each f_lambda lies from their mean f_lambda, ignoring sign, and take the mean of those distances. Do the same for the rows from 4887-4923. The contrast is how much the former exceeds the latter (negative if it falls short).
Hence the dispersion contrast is -1.4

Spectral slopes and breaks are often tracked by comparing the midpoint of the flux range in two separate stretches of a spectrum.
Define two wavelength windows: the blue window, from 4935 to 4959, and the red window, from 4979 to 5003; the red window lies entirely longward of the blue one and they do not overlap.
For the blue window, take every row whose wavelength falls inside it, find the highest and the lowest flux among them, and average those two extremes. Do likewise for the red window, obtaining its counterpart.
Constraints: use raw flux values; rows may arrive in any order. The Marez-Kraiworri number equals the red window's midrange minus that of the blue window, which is 8.7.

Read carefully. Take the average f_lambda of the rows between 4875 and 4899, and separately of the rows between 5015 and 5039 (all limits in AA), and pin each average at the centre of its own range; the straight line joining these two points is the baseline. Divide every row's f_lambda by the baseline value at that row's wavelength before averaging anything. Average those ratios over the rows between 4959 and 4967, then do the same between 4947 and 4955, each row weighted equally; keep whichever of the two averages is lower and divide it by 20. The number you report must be 0.0400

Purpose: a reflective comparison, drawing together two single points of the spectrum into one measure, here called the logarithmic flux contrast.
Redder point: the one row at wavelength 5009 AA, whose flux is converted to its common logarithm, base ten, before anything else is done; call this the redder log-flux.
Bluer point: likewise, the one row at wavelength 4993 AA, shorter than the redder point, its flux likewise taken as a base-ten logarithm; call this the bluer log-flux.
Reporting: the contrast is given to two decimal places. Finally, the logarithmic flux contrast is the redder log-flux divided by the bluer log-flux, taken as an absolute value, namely 1.01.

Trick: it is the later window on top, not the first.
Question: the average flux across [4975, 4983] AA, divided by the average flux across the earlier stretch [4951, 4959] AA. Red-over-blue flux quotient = 1.24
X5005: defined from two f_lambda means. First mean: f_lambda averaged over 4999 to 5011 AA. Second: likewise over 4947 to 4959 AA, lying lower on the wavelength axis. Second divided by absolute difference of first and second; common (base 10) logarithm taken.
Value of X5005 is 0.36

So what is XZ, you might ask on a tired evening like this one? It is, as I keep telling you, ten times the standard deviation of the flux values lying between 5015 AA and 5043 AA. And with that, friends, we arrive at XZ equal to 11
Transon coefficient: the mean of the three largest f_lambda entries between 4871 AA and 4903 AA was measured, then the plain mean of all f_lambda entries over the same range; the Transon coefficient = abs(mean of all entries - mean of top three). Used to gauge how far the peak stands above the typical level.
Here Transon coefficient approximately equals 2.0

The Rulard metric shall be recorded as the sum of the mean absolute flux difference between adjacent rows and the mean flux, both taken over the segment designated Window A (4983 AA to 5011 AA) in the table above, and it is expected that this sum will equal 32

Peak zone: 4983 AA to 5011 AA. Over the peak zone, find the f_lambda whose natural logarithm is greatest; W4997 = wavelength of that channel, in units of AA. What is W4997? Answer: 5009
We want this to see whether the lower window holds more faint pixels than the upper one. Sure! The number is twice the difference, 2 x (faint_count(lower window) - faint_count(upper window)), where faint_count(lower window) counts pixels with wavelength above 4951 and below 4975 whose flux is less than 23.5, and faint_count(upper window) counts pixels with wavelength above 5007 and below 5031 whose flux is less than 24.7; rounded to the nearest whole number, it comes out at 8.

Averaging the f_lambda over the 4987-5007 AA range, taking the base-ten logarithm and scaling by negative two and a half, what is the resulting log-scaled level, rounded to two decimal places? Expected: -3.73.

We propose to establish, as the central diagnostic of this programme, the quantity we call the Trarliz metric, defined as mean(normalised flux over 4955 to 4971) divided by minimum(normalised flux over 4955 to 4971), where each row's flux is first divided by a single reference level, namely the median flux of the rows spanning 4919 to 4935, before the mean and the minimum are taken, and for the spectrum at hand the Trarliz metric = 1.046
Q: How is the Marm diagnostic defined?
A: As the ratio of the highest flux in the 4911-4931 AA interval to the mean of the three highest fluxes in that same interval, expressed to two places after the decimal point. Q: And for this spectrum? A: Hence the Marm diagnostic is 1.02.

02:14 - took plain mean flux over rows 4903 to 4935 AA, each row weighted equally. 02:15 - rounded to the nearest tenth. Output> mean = 22.7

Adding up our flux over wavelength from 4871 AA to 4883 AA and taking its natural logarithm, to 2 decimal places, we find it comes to 5.71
